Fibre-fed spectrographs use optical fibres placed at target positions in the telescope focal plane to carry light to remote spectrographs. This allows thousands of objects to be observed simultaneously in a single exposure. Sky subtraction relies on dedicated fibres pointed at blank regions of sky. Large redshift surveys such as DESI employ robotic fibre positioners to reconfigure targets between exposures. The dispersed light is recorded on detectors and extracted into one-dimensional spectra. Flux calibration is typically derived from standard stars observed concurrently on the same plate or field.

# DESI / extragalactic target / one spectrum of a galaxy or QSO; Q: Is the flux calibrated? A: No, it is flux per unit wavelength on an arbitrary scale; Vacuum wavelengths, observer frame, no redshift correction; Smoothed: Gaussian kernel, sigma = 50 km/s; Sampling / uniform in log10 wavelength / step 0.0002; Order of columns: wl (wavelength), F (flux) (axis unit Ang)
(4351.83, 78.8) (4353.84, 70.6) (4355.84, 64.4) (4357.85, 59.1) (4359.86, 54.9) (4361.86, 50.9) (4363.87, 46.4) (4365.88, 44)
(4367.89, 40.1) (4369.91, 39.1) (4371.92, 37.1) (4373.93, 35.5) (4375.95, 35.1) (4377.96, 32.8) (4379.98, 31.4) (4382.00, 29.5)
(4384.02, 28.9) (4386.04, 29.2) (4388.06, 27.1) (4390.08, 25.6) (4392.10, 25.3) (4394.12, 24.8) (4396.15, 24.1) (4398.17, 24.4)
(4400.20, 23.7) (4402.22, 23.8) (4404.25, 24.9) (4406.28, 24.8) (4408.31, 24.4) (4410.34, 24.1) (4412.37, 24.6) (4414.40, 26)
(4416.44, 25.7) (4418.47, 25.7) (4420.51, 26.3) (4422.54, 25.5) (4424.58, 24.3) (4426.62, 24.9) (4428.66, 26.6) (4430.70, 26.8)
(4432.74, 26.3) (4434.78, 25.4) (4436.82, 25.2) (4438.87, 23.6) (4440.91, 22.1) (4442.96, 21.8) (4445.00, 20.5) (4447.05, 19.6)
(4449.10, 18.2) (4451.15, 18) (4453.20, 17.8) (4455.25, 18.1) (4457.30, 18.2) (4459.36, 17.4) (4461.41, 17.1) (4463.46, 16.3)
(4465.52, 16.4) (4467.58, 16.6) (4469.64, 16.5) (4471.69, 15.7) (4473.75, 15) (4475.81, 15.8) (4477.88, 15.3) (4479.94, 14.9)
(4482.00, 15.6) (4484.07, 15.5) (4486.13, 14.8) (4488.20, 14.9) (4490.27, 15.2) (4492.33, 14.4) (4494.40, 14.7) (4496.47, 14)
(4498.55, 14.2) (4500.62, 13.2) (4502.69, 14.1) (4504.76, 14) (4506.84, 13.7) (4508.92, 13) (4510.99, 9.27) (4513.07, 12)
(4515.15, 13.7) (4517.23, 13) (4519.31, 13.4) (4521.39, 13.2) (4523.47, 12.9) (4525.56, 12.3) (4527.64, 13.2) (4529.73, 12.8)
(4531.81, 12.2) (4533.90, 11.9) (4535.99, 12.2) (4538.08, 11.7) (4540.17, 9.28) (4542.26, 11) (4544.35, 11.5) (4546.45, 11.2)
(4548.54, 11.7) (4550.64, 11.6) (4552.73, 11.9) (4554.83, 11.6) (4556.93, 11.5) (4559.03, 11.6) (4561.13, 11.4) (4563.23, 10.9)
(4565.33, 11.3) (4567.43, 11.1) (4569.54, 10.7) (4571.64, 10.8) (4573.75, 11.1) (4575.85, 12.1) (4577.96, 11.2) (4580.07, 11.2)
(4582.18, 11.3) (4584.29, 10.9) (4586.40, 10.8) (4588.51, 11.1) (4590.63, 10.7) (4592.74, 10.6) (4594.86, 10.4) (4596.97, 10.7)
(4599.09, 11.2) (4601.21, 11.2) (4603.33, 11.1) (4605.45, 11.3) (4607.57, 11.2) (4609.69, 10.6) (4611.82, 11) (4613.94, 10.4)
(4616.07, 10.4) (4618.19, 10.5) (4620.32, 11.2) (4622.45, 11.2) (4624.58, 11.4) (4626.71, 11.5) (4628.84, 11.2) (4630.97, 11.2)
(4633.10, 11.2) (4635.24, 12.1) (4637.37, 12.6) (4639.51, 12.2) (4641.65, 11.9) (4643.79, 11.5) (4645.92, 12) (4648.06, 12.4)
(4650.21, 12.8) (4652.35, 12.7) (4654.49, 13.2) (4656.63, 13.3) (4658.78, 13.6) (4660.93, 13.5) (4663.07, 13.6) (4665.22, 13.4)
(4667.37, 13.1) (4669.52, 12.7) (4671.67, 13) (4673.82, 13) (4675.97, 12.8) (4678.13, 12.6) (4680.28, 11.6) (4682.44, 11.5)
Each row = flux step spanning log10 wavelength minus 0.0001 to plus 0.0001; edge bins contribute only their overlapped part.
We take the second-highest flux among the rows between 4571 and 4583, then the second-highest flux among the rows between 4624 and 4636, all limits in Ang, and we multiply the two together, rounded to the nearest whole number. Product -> 130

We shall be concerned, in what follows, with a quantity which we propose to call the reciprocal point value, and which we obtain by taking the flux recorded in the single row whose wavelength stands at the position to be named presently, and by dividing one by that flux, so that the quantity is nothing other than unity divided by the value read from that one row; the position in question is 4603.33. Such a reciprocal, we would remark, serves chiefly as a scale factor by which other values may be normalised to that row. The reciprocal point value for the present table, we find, 0.090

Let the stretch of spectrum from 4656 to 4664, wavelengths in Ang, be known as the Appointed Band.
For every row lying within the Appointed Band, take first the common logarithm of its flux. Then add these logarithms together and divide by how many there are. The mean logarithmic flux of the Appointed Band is 1.13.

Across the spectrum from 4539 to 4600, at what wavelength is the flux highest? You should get 4575.85 Ang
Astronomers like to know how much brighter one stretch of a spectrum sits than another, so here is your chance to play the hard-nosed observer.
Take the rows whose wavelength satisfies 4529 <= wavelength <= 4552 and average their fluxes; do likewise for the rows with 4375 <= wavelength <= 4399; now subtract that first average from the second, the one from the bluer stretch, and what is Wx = 17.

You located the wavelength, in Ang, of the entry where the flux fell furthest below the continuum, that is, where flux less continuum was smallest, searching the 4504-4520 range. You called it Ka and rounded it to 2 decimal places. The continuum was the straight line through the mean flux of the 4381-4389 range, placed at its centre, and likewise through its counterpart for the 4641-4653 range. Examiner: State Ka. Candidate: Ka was 4510.99 Ang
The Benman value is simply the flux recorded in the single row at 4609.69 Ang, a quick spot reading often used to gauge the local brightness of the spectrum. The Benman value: 10.6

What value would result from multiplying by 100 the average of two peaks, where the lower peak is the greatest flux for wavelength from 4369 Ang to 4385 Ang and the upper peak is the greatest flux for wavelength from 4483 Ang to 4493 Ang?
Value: 2730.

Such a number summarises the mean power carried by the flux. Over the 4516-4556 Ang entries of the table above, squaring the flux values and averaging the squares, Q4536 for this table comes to 146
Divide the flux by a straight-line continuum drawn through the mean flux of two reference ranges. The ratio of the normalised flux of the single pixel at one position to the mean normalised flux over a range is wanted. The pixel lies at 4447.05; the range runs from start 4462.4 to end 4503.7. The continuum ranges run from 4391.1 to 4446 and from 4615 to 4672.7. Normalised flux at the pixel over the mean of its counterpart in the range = 1.2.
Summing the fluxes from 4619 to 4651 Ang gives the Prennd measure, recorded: 176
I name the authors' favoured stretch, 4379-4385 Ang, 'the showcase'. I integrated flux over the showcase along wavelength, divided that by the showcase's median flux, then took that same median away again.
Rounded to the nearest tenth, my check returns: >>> -23.4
